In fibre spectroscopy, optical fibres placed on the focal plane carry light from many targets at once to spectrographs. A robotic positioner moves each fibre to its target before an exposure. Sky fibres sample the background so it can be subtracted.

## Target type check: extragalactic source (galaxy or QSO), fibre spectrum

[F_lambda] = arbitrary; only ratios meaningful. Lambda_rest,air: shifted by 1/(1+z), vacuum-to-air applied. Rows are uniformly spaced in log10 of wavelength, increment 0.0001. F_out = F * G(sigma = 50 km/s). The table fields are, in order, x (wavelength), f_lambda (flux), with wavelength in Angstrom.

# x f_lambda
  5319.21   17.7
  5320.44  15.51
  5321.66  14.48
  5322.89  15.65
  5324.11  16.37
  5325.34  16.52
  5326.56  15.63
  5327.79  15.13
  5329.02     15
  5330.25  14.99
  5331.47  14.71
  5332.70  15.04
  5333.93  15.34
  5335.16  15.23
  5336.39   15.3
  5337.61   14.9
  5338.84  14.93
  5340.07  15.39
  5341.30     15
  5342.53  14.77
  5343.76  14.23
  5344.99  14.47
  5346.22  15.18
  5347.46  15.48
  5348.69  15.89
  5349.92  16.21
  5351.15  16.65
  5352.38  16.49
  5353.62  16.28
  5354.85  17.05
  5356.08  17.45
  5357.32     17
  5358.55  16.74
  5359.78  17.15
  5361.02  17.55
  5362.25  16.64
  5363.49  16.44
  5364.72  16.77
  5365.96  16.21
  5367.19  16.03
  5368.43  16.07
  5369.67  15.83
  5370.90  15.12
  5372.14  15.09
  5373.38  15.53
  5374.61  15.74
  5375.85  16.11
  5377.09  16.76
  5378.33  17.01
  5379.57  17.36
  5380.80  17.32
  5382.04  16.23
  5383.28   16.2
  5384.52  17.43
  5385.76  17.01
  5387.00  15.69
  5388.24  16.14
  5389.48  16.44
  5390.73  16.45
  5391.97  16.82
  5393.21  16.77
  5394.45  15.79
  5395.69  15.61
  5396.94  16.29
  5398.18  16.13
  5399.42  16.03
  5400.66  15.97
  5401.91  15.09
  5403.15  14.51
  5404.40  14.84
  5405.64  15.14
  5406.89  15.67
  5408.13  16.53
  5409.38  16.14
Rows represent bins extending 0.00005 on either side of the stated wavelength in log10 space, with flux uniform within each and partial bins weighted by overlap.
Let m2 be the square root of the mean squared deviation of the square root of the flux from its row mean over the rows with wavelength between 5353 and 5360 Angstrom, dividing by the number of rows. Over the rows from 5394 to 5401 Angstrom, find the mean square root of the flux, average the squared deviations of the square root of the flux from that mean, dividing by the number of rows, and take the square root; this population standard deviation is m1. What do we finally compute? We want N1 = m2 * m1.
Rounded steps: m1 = 0.028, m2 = 0.04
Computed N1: 0.0012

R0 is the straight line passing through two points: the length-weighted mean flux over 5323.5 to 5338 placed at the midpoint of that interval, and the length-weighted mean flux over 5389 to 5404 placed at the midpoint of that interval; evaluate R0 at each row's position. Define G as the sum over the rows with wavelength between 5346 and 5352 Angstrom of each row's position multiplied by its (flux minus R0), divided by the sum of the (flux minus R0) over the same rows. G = 5351.1 Angstrom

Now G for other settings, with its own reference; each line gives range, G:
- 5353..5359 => 5356.2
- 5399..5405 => 5403.3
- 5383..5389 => 5385.0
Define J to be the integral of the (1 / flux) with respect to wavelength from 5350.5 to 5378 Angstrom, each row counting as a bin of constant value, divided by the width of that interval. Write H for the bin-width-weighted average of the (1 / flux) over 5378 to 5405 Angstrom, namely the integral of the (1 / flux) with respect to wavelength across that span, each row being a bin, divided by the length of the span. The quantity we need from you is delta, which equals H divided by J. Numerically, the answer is 1.01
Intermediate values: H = 0.0618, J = 0.061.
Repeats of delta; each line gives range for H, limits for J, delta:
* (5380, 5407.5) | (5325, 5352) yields 0.95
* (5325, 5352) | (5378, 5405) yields 1.06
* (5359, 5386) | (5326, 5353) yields 0.93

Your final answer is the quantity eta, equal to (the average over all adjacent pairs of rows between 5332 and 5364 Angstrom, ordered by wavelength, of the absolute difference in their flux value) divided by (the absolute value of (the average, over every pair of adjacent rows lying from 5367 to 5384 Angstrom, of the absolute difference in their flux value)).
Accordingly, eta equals 1.1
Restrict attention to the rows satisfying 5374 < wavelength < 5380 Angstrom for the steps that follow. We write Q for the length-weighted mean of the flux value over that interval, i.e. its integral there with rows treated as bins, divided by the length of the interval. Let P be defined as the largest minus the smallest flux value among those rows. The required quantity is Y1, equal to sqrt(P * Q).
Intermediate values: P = 1.6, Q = 16.6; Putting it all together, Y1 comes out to 5.2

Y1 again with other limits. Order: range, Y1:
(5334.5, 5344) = 4.2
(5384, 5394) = 5.4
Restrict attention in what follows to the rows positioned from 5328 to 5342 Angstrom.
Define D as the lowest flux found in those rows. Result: 14.71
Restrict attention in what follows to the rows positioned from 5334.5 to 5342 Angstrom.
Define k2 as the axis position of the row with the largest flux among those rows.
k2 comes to 5340.07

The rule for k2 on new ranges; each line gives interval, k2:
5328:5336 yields 5333.93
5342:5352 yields 5351.15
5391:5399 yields 5391.97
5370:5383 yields 5379.57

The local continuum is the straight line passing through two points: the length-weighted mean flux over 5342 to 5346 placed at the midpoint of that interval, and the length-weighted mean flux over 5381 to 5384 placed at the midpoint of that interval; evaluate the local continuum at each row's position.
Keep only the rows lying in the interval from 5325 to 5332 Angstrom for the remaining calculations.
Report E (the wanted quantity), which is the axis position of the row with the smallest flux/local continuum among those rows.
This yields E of 5331.47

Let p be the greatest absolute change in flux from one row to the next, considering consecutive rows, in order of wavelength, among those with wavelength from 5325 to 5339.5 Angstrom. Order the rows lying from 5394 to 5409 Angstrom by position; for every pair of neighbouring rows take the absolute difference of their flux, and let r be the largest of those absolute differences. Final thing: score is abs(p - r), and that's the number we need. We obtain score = 0.01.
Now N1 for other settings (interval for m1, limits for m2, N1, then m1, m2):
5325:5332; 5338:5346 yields 0.0037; 0.076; 0.05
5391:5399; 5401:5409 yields 0.0047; 0.056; 0.08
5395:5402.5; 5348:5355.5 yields 0.0023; 0.050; 0.04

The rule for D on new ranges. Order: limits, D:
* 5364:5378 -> 15.09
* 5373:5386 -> 15.53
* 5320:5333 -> 14.48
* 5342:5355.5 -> 14.23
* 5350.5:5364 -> 16.28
